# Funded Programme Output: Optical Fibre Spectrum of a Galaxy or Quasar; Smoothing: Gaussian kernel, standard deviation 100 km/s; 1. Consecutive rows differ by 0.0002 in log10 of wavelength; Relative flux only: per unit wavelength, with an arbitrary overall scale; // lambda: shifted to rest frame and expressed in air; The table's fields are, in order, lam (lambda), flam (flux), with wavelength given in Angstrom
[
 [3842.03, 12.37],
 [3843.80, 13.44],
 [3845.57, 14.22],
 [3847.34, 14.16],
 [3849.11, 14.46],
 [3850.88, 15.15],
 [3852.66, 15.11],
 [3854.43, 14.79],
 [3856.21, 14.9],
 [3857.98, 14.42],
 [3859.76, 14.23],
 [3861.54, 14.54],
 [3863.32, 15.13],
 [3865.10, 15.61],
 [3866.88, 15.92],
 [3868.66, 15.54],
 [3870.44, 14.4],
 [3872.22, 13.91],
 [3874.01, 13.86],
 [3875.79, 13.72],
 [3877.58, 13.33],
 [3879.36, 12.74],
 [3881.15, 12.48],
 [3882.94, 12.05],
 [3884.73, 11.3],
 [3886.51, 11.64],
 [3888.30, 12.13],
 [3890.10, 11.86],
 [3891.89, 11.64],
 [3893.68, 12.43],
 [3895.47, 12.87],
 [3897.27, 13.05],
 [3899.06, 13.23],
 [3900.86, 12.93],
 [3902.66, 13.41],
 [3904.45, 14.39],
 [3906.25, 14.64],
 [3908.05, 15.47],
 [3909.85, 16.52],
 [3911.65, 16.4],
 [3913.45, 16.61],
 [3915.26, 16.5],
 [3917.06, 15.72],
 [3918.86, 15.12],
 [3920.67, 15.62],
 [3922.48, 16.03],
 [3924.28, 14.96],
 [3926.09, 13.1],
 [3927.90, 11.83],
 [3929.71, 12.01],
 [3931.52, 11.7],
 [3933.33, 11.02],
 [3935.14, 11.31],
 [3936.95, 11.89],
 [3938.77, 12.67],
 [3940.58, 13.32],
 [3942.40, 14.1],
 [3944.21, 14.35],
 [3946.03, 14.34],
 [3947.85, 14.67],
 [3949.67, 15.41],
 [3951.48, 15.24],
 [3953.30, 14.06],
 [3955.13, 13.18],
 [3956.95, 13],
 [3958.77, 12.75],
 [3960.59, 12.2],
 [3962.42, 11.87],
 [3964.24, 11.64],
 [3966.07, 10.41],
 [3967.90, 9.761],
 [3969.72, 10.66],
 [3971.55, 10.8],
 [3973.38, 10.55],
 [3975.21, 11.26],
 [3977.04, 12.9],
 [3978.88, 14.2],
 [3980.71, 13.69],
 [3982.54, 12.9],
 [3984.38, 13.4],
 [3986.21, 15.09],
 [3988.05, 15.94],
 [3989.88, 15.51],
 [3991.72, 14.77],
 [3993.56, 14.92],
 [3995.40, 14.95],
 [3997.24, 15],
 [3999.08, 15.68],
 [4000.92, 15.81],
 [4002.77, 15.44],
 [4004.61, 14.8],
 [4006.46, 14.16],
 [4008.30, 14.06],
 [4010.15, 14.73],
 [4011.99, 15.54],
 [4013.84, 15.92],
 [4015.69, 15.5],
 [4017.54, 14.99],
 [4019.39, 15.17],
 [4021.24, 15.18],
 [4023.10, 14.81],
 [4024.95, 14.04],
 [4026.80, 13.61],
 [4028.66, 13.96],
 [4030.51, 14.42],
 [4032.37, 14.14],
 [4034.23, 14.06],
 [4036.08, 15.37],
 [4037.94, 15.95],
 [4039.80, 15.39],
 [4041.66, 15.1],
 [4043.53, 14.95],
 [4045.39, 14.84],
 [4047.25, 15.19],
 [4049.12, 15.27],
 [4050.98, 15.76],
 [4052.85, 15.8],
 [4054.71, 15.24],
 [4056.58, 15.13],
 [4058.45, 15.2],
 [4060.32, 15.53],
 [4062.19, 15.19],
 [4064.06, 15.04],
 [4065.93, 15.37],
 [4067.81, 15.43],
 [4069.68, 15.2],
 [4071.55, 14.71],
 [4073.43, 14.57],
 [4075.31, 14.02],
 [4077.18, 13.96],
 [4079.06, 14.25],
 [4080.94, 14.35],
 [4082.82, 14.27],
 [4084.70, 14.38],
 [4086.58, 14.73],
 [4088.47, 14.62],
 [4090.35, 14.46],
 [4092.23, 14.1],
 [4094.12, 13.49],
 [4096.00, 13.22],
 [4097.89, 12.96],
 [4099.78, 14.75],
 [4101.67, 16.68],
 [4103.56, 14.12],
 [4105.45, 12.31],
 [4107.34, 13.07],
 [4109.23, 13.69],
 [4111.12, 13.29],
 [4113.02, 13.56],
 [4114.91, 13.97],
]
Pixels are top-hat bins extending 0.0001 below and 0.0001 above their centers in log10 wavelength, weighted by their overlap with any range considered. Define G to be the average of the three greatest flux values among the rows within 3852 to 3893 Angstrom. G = 15.69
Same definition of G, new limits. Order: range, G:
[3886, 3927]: 16.54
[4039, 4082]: 15.70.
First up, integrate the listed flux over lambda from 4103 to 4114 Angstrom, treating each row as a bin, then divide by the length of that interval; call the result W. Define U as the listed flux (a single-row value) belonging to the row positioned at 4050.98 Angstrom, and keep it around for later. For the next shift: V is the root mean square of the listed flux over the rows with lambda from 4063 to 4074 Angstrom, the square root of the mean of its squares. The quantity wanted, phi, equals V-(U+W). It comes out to -14.0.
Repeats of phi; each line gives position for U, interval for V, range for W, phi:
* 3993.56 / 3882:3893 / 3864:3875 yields -18.0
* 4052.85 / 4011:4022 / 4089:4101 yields -14.3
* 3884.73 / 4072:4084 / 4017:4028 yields -11.7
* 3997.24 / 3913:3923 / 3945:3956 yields -13.5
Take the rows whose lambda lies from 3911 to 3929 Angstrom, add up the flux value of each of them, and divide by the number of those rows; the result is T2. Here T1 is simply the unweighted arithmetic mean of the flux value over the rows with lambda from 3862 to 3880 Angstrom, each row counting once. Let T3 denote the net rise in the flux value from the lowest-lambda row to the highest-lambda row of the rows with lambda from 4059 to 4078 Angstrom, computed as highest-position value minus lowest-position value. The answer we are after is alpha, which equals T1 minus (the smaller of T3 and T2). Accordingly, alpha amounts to 16.0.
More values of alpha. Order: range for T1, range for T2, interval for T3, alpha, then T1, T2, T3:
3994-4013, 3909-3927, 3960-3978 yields 14.3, 15.0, 15.7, 0.7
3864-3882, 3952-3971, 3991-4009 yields 14.9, 14.2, 12.0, -0.7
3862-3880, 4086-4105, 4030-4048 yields 13.6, 14.4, 14.3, 0.8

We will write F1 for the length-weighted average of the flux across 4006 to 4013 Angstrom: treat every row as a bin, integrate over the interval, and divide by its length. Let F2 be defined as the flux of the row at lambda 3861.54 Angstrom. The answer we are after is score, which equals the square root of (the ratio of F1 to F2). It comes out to 1.00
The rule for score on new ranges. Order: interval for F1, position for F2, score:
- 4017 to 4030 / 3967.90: 1.22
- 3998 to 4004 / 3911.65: 0.97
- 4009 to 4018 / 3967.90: 1.25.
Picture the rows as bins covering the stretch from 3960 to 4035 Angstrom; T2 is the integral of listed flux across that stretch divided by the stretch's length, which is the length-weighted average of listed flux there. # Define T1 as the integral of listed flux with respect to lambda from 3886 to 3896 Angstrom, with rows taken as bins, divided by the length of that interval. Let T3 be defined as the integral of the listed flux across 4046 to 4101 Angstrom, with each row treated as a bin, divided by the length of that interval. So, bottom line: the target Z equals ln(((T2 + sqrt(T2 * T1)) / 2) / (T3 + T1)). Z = -0.69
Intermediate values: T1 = 12.1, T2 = 13.9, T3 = 14.7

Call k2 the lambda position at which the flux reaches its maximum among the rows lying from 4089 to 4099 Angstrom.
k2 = 4090.35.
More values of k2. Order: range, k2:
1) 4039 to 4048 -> 4039.80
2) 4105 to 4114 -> 4109.23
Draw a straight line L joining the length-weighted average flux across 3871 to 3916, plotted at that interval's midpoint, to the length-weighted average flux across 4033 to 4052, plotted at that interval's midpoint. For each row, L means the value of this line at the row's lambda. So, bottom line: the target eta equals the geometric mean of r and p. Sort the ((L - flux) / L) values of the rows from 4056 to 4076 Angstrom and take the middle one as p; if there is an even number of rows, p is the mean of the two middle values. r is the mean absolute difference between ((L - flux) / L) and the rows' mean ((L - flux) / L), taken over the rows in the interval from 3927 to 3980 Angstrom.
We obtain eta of 0.03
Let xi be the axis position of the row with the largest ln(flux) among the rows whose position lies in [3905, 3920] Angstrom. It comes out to 3913.45 Angstrom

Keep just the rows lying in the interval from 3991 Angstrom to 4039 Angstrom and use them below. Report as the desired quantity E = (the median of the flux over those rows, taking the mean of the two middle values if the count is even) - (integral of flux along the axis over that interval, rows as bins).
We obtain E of -700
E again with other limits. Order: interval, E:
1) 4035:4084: -722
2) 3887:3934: -639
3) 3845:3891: -625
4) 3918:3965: -615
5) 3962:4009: -620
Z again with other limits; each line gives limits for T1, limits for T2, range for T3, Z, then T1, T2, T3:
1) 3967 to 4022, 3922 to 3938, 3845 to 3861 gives -0.80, 14.1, 12.6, 14.6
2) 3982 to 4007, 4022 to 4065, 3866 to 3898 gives -0.63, 14.9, 15.0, 13.0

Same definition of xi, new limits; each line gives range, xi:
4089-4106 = 4101.67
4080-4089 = 4086.58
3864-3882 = 3866.88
